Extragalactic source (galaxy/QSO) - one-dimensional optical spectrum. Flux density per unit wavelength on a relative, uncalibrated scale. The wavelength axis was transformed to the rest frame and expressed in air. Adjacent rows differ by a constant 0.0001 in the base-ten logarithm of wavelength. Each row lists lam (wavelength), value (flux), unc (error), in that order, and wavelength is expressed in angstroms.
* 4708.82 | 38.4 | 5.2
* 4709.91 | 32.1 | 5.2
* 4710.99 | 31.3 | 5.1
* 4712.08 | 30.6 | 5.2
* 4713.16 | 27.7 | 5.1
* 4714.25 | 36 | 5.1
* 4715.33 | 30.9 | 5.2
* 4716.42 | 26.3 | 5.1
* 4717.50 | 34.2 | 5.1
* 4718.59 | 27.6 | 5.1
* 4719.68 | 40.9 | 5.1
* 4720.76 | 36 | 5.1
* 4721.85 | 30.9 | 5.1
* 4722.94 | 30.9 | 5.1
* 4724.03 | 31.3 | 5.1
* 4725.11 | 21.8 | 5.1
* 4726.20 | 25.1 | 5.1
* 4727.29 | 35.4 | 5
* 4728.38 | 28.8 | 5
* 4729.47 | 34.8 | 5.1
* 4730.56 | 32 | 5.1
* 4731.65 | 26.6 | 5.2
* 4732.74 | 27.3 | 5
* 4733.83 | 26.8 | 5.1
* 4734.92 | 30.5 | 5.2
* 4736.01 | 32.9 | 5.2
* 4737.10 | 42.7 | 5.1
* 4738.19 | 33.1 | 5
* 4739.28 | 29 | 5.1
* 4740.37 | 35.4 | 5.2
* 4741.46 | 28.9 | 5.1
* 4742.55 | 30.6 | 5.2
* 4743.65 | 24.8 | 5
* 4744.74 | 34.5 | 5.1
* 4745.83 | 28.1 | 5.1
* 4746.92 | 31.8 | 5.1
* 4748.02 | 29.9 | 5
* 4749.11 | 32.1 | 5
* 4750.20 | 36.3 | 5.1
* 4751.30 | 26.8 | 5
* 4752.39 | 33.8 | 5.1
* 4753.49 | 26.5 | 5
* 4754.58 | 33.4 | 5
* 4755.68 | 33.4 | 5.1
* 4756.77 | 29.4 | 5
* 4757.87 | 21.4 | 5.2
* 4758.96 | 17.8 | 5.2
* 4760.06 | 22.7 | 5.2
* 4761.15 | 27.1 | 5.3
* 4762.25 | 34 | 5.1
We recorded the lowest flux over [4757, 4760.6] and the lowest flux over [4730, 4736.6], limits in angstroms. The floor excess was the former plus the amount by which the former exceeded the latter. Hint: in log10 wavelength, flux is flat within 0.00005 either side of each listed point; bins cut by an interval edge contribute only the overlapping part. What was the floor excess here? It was 9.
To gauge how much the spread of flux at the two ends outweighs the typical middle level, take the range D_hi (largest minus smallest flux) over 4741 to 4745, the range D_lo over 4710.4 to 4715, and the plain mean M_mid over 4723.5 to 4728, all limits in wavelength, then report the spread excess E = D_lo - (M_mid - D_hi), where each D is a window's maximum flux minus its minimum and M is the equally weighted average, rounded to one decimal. -10.4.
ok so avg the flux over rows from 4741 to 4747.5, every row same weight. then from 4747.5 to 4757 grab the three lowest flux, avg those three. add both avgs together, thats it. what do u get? 57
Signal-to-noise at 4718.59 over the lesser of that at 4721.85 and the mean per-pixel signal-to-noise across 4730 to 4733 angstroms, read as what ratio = 0.96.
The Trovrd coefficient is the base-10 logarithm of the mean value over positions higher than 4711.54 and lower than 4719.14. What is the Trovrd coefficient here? 1.48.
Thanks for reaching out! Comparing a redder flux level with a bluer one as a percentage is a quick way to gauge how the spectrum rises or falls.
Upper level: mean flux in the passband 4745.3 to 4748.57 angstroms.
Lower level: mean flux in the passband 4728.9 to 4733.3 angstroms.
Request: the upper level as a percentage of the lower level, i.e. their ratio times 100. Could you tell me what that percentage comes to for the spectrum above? 99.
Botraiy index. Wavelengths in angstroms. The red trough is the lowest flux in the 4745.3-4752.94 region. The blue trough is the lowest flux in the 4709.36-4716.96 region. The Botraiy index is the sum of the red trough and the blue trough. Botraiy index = 53.1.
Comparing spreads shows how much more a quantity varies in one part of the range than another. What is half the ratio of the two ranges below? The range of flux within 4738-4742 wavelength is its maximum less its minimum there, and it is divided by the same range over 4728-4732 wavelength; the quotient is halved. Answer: 0.40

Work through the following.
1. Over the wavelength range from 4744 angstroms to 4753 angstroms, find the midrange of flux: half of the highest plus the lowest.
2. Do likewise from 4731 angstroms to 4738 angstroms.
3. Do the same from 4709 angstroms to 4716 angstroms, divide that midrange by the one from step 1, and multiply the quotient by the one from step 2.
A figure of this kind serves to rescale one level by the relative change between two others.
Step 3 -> 35.0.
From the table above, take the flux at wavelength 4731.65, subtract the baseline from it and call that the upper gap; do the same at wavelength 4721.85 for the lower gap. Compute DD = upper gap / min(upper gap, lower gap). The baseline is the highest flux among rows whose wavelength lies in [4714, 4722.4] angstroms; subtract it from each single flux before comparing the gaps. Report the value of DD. 1.00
